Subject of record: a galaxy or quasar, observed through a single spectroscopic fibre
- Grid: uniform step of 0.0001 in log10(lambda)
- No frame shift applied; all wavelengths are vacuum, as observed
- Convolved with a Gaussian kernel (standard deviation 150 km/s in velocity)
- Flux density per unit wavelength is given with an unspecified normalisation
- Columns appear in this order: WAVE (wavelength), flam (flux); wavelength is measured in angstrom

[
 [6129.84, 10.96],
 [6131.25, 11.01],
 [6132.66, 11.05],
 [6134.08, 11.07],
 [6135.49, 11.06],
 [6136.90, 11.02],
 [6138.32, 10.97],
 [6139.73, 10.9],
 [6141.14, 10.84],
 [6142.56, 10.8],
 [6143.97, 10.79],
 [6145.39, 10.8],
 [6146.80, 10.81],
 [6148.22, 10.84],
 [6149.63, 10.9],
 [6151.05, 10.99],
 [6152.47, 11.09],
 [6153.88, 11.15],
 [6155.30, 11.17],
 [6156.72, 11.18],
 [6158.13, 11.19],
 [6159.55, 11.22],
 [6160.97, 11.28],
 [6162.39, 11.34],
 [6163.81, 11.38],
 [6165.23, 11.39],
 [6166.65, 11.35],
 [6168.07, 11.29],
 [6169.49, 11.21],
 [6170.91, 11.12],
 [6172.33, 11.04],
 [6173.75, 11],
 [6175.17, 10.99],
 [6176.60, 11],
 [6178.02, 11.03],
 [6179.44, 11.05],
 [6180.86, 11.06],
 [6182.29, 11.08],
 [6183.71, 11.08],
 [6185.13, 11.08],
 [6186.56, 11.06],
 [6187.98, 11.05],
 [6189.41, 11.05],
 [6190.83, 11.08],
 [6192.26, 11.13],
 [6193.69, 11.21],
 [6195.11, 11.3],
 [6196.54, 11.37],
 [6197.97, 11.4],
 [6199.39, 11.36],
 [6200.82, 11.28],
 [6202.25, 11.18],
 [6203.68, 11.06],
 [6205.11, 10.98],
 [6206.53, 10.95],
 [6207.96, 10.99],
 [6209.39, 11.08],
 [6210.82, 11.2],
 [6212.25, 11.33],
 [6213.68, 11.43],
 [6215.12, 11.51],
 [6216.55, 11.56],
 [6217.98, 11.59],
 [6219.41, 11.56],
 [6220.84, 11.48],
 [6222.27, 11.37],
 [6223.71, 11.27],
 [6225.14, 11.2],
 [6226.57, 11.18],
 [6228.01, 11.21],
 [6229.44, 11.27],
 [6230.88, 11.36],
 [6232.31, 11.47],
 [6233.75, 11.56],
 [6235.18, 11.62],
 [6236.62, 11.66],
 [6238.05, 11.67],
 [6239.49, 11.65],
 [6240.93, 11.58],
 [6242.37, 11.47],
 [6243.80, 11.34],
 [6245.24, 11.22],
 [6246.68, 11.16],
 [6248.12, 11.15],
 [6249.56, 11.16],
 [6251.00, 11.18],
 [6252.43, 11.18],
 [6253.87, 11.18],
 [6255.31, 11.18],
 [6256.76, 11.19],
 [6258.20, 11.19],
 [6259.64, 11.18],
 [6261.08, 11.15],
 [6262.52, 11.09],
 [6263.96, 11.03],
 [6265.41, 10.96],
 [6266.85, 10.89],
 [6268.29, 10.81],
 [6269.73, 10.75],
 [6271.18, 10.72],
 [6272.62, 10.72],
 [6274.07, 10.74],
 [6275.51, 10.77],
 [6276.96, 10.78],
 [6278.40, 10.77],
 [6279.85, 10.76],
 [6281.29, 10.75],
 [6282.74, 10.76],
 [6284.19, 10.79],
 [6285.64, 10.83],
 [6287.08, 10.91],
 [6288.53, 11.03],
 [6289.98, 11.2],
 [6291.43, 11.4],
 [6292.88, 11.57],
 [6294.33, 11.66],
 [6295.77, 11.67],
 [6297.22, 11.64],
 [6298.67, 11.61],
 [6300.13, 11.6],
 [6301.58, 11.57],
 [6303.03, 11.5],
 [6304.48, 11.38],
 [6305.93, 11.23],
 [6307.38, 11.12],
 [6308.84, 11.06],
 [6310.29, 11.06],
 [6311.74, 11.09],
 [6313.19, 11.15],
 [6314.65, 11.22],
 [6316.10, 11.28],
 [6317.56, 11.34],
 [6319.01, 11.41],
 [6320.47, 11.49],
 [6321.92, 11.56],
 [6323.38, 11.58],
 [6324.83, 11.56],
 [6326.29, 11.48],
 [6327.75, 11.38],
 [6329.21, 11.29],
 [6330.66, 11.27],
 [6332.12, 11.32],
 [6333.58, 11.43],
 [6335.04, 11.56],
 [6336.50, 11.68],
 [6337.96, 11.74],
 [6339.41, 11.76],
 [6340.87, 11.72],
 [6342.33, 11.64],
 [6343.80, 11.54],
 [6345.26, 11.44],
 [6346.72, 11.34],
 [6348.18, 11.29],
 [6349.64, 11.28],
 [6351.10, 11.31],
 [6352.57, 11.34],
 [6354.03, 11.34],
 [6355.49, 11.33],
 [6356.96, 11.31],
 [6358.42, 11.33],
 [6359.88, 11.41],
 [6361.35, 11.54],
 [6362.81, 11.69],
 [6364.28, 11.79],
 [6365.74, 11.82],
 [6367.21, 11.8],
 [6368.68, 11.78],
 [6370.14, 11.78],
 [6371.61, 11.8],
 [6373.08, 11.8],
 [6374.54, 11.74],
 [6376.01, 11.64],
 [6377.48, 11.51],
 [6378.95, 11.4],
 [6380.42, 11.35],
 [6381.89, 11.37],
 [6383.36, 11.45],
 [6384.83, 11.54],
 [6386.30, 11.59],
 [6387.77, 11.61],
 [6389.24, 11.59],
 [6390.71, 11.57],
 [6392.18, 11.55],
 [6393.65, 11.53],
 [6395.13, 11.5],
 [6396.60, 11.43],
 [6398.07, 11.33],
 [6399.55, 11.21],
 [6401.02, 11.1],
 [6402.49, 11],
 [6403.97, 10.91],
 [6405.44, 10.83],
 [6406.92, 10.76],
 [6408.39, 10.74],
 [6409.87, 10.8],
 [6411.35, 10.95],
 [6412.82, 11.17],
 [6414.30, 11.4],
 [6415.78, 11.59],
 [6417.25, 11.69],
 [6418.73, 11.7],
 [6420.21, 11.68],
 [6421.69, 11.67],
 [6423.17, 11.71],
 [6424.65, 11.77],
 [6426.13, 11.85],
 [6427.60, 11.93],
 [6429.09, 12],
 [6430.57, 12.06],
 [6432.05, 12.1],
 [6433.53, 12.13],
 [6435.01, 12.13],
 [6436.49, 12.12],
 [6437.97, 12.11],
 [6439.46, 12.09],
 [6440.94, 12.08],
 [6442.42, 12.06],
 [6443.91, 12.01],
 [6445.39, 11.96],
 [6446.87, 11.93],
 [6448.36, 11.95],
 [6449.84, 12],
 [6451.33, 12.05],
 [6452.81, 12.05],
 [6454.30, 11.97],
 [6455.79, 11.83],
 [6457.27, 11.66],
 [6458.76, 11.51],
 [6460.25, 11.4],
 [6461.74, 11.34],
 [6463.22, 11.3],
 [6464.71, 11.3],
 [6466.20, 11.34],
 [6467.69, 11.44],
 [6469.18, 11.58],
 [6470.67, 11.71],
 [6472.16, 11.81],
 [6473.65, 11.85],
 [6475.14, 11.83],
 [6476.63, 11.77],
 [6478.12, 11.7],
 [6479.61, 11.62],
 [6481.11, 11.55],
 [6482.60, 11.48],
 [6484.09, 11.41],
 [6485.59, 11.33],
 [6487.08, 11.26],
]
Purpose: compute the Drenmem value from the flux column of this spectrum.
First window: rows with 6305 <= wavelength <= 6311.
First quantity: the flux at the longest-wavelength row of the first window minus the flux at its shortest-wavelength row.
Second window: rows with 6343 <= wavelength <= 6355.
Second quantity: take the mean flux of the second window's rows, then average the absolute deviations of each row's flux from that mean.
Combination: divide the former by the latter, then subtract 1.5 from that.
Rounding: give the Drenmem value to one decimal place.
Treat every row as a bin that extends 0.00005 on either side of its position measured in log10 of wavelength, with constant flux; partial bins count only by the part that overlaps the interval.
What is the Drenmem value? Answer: -4.1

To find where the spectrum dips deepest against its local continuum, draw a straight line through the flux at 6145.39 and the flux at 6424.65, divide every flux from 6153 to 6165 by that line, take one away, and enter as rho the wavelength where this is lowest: 6153.88 angstrom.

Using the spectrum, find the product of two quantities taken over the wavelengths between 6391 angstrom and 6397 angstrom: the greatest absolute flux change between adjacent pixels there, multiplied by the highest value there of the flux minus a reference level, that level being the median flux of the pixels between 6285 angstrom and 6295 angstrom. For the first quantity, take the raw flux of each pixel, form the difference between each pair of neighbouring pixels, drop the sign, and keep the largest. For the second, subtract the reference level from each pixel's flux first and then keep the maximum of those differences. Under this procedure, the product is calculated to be 0.02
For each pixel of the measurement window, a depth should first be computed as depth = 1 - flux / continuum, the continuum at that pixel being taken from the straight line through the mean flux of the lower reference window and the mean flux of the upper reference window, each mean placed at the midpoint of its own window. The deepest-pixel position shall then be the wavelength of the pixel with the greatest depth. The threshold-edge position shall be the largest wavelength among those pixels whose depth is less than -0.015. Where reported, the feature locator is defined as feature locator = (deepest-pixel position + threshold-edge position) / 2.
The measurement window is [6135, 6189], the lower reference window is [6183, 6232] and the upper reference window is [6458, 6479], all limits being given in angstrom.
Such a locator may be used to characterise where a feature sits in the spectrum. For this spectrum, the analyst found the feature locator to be 6154.6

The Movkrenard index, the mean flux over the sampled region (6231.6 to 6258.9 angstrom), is 11.4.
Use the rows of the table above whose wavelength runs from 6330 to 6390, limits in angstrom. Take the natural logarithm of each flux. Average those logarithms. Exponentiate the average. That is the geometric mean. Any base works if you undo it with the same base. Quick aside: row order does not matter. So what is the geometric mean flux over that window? 11.5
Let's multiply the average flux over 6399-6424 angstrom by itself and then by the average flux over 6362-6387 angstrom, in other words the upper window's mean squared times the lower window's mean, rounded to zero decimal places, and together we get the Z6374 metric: 1468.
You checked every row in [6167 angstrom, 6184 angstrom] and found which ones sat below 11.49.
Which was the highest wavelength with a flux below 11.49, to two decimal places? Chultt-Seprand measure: 6183.71 angstrom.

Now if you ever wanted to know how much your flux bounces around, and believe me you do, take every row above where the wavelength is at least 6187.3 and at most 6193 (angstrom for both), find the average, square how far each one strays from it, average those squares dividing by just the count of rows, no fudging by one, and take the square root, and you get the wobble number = 0.033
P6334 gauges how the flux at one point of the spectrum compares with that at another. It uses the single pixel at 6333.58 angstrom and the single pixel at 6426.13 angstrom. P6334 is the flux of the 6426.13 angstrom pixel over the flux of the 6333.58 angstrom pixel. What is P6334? 1.04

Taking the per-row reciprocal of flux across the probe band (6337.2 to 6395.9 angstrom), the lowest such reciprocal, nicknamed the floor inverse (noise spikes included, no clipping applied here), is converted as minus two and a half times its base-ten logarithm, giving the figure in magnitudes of 2.68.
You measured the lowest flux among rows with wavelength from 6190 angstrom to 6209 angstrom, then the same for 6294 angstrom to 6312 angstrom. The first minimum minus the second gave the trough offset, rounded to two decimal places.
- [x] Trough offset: -0.11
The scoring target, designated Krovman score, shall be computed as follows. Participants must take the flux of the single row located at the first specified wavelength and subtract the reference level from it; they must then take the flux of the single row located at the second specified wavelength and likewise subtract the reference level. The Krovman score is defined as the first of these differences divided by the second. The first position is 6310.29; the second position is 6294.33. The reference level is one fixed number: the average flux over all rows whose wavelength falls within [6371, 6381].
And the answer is -10.1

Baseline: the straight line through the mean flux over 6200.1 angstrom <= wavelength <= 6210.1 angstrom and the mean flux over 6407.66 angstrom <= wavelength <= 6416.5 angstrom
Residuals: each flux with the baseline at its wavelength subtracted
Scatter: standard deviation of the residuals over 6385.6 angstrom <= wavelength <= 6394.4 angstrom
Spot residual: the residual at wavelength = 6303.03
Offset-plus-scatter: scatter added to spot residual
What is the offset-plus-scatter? 0.44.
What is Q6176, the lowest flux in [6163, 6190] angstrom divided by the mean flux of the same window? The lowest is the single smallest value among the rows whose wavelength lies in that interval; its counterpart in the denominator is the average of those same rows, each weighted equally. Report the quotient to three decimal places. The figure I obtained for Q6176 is 0.988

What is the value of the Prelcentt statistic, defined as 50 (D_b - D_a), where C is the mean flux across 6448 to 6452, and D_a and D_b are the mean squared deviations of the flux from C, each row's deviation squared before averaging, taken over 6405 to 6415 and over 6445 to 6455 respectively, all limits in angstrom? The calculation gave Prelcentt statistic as -58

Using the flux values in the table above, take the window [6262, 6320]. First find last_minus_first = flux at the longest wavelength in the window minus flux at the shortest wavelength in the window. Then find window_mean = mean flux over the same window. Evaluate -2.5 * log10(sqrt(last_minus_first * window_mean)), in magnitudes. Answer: -0.69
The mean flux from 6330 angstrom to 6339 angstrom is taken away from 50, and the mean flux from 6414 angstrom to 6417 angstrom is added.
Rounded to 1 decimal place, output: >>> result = 50.0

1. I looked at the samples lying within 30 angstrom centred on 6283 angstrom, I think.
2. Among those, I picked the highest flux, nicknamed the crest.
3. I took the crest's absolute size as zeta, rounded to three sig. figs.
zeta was 11.7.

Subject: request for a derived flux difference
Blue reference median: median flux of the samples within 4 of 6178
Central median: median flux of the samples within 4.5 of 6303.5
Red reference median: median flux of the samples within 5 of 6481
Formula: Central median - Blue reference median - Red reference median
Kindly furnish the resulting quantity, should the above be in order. -11.1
